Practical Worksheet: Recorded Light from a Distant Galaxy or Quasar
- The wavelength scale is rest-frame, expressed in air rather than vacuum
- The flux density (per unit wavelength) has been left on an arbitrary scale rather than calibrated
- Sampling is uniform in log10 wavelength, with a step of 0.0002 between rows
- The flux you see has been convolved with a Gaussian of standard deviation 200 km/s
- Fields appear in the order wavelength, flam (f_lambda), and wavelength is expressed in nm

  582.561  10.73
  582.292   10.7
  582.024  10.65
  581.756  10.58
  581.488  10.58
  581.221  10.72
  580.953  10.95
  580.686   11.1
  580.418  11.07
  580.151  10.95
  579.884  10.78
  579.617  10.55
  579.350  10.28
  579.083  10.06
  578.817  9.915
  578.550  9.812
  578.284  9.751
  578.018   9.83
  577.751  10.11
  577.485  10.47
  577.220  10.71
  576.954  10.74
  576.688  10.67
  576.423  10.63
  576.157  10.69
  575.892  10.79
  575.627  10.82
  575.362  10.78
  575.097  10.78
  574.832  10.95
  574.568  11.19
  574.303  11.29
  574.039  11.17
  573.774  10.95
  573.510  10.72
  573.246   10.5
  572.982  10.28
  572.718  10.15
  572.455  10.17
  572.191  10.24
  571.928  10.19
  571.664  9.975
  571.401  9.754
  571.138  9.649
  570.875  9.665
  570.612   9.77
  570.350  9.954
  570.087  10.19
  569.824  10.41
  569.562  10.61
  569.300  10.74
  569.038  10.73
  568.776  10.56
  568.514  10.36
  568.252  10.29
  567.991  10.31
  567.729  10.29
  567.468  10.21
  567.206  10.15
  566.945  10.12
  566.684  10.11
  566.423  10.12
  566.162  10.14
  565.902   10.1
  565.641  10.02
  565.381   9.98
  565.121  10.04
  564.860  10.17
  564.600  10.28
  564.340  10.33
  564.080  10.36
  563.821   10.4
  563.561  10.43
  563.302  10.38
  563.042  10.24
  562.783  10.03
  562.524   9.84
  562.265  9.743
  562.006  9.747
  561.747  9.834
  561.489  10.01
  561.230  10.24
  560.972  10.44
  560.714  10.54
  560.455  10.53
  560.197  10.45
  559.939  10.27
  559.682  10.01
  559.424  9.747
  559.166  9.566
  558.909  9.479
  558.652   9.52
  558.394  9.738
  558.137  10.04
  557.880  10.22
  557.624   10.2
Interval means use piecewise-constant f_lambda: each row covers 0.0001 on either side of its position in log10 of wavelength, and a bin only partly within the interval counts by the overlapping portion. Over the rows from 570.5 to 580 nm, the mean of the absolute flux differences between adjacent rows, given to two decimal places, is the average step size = 0.14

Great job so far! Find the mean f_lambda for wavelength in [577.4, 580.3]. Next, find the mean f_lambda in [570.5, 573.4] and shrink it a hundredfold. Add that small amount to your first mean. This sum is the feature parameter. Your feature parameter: 10.3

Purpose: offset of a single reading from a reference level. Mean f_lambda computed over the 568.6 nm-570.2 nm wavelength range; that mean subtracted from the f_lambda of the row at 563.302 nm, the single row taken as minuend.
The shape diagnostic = -0.2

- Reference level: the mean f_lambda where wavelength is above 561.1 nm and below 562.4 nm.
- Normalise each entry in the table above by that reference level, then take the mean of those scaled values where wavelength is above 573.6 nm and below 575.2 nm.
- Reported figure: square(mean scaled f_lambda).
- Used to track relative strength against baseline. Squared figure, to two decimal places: 1.24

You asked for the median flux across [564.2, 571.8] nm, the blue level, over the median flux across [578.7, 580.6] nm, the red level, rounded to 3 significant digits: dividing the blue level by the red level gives 0.962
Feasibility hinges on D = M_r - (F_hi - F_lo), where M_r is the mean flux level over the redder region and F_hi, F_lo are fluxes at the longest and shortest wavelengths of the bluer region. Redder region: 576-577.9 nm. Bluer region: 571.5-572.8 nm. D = 10.4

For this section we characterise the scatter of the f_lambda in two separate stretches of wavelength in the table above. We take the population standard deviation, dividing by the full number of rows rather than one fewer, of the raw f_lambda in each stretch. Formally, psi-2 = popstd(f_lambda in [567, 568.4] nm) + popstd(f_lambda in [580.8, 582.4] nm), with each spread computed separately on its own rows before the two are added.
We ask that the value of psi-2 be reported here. 0.19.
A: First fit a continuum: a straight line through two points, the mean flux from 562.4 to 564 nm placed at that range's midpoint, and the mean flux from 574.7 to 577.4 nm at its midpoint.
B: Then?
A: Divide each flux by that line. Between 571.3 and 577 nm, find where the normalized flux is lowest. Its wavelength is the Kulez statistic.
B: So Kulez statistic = 571.401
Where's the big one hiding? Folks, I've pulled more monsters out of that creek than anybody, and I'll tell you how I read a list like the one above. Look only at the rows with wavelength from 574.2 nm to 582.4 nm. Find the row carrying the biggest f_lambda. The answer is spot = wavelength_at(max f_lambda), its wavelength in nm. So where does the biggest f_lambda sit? 574.303 nm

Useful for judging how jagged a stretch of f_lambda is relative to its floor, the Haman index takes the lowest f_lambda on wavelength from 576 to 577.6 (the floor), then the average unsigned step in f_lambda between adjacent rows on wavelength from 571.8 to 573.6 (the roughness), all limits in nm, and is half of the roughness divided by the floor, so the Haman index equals 0.0057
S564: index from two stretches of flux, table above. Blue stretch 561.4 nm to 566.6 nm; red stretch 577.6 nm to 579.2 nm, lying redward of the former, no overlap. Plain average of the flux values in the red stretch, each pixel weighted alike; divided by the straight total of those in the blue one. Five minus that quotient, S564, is 4.95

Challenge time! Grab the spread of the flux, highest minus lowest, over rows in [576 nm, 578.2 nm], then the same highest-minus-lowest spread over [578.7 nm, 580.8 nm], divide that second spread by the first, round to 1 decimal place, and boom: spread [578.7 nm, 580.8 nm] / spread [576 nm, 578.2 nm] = 1.3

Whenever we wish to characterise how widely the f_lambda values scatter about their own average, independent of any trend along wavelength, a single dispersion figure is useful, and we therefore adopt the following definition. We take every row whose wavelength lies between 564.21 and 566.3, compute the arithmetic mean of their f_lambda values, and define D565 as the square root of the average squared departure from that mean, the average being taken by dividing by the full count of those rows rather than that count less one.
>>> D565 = 0.12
